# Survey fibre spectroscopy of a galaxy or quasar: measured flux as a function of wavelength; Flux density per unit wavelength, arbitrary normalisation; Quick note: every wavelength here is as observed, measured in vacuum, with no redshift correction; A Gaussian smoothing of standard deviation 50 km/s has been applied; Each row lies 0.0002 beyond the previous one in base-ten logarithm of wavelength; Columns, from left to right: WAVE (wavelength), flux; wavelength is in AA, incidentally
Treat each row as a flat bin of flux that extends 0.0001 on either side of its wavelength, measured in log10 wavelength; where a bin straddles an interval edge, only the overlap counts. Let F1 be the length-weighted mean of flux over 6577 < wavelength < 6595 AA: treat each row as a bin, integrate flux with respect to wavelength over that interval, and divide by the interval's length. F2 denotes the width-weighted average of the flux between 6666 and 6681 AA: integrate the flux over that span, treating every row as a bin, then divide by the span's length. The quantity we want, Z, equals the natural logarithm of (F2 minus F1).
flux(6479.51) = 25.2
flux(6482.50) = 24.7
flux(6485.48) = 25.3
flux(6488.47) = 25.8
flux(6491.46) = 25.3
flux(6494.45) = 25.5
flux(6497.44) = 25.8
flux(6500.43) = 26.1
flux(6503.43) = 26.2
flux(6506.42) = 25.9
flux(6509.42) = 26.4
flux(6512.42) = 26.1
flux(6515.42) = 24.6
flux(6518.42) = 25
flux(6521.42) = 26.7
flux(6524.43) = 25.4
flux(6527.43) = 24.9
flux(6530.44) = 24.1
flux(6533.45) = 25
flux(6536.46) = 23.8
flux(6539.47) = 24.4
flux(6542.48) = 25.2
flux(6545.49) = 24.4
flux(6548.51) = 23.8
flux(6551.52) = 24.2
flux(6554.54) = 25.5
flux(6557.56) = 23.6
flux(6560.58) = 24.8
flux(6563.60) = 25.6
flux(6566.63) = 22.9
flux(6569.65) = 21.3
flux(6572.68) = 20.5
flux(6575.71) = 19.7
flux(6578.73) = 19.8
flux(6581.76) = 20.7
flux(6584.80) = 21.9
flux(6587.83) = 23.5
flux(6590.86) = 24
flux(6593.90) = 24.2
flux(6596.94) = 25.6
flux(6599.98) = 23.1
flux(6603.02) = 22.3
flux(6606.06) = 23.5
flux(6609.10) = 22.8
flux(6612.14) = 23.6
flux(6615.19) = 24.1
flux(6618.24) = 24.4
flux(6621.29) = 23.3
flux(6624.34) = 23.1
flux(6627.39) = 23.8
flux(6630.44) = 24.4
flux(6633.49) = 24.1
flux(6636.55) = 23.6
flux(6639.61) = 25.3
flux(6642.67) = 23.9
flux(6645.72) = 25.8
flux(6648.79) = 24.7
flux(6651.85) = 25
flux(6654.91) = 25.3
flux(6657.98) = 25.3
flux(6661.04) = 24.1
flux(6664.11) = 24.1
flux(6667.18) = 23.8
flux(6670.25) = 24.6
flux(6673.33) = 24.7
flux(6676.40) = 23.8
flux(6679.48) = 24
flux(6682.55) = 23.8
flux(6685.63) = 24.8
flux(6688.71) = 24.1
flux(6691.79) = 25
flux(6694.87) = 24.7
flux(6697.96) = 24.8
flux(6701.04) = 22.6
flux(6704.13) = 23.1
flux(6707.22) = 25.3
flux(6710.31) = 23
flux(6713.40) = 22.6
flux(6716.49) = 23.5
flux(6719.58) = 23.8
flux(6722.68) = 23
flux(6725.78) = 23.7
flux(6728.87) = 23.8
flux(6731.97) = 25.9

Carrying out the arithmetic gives 0.6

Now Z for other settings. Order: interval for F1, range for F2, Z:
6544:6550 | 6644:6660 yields 0.1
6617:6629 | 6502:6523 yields 0.8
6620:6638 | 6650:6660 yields 0.4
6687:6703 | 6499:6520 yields 0.4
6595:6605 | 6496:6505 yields 0.9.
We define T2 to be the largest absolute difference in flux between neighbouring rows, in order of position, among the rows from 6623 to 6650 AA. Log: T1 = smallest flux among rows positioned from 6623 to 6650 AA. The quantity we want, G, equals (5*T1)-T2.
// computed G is 114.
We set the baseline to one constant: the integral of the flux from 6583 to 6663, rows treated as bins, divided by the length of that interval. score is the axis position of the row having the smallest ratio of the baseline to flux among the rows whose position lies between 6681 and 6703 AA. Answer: 6691.79 AA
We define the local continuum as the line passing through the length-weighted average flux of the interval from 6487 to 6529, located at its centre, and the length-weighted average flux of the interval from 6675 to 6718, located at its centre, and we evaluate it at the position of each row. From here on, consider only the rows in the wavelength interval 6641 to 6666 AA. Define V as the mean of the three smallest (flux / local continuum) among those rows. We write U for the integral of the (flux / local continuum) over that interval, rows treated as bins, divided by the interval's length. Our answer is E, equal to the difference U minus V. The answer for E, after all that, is 0.029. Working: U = 1.02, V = 0.989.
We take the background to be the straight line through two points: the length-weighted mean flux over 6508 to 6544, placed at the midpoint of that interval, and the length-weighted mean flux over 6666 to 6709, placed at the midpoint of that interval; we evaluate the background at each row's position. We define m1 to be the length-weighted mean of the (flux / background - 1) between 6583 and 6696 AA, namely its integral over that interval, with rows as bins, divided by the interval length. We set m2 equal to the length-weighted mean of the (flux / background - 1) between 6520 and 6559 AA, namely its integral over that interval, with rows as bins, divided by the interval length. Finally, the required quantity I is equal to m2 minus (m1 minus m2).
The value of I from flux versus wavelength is -0.01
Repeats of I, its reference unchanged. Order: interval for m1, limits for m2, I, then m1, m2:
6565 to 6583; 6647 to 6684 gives 0.17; -0.161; 0.004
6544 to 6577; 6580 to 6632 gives -0.04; -0.065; -0.051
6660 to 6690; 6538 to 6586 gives -0.15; -0.004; -0.077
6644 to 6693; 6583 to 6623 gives -0.10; 0.009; -0.047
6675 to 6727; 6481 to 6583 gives -0.05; -0.012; -0.029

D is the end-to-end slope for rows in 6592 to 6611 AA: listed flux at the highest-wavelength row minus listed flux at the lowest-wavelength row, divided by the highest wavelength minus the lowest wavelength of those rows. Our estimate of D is -0.09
